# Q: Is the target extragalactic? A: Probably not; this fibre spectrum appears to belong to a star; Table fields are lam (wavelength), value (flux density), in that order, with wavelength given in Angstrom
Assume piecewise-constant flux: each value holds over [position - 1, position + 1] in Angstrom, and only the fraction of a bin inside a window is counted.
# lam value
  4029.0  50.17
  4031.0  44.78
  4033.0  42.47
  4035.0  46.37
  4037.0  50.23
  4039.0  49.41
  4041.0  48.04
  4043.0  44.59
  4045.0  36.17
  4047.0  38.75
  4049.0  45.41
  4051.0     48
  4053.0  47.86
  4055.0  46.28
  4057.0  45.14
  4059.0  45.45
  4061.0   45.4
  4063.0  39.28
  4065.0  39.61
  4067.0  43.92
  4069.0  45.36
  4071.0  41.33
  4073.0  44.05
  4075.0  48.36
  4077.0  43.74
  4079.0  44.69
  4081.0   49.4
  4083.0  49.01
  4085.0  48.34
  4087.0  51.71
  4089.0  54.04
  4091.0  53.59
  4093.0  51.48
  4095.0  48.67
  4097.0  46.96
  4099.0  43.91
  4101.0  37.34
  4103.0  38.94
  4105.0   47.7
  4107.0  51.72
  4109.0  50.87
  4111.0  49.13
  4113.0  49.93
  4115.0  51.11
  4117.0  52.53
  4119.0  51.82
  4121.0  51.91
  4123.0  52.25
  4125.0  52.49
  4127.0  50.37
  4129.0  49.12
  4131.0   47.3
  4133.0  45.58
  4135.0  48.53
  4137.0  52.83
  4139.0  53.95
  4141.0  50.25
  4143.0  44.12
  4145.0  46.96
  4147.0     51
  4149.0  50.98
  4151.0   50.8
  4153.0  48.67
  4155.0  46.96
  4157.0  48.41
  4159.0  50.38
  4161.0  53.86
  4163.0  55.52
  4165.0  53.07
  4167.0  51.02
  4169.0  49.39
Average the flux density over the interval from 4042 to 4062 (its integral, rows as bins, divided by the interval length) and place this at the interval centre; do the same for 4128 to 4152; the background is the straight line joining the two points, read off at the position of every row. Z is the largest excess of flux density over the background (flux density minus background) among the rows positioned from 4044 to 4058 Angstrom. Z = 3.8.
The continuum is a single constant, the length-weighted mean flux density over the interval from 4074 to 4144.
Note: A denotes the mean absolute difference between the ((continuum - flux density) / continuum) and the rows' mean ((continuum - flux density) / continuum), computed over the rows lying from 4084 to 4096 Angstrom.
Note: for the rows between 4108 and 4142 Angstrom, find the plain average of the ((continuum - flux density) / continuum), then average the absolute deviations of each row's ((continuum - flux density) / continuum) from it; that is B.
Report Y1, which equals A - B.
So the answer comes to 0.003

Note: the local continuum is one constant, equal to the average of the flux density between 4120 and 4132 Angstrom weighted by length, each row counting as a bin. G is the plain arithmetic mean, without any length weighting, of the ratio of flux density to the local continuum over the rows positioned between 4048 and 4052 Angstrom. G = 0.92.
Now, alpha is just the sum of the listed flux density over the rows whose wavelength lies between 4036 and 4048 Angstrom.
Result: 267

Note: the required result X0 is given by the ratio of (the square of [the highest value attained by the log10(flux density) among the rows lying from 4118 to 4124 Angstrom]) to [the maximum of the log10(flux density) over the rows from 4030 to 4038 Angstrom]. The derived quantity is 1.74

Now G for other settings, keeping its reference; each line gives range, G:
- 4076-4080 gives 0.87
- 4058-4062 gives 0.90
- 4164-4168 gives 1.03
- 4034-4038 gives 0.96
